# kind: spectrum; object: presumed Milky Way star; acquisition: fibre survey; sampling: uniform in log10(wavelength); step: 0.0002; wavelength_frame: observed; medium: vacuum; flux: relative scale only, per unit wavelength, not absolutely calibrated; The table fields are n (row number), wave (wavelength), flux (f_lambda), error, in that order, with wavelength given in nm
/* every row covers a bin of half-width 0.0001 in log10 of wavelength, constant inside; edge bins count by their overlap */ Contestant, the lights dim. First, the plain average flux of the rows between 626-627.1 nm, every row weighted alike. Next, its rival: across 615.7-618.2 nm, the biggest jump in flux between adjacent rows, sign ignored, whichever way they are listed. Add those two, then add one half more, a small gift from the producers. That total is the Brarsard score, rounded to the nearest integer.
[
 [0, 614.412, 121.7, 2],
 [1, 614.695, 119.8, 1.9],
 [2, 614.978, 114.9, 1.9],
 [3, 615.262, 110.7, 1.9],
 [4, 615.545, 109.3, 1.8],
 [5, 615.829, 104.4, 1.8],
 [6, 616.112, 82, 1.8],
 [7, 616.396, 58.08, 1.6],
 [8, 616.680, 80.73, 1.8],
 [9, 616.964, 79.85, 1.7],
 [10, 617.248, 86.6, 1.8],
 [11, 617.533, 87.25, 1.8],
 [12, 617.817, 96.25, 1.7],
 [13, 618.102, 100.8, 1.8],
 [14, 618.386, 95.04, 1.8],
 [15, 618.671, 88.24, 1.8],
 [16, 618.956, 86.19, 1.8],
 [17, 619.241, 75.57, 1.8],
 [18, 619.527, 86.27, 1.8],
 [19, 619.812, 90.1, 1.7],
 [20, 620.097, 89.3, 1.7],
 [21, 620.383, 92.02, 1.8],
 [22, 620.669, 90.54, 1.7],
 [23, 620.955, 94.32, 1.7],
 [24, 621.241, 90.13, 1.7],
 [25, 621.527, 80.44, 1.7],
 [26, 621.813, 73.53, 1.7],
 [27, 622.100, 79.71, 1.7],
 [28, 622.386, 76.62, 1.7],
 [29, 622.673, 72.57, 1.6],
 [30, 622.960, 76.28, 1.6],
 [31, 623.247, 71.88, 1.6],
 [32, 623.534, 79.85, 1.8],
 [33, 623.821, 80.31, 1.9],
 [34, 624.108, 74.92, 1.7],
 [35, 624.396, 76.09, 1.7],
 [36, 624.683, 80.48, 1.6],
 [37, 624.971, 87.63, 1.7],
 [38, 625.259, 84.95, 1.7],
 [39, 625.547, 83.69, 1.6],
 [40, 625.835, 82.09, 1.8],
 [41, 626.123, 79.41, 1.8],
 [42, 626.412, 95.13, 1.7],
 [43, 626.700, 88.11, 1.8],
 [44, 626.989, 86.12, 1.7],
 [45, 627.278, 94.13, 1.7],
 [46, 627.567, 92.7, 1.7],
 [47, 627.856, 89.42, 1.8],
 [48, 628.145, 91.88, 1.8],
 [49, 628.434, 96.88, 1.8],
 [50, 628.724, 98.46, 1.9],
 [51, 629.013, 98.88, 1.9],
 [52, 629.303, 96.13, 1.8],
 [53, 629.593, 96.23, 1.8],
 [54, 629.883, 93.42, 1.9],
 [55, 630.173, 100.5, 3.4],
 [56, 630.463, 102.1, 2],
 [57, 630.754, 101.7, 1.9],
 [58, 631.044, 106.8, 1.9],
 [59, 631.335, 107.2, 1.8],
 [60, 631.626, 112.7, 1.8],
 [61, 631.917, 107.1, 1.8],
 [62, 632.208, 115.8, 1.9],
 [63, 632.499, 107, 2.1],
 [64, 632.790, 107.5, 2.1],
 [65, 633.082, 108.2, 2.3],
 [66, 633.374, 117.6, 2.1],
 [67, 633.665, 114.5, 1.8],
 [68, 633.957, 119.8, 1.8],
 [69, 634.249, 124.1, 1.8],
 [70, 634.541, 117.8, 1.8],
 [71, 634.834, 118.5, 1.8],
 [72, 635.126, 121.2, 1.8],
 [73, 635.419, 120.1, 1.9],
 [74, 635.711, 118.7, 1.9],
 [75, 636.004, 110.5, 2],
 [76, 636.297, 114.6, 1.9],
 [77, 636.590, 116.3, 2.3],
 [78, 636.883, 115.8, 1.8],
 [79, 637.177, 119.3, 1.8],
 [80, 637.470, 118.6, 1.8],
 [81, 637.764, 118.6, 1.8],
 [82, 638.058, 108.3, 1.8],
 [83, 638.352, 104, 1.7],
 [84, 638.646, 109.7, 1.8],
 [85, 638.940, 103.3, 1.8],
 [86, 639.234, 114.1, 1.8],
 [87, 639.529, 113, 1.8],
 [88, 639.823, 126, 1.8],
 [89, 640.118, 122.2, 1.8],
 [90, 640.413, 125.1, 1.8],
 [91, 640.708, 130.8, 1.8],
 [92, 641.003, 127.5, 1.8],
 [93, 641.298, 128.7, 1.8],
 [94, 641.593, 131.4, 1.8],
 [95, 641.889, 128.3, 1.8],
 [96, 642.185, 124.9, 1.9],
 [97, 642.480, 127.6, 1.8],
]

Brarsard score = 112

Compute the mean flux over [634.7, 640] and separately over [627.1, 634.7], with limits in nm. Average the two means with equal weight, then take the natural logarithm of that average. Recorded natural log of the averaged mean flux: 4.70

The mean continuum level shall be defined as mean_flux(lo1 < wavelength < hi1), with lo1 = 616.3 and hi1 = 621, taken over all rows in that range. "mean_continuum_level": 87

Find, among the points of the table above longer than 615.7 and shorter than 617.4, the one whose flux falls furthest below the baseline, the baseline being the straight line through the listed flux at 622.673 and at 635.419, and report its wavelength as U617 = 616.396 nm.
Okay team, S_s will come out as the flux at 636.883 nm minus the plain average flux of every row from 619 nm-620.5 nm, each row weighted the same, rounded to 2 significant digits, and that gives 29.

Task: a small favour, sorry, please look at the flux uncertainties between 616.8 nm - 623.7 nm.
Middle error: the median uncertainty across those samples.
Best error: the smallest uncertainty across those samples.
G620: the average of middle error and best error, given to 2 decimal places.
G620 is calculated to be 1.65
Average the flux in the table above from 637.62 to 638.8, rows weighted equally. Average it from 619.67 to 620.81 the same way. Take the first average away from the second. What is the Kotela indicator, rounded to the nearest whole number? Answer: -20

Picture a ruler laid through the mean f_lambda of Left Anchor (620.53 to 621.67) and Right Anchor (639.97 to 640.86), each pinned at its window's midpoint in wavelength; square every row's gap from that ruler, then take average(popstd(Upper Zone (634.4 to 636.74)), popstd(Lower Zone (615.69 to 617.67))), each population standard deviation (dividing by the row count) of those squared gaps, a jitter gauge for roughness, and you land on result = 135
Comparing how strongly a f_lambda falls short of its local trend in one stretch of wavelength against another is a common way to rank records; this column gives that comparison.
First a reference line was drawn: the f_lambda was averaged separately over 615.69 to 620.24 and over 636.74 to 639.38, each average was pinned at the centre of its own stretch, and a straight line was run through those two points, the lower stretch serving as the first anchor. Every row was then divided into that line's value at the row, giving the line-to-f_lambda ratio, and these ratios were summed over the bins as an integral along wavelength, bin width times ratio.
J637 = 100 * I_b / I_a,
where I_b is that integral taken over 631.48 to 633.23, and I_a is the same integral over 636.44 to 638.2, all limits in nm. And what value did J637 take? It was 99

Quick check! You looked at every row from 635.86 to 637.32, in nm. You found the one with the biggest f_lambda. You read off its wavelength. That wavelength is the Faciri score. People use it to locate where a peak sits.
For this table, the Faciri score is 637.177 nm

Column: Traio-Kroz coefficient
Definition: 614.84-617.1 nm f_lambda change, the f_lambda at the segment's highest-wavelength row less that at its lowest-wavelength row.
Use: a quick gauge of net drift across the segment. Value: -35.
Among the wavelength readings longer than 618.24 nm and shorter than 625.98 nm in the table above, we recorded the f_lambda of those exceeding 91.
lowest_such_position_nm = 618.386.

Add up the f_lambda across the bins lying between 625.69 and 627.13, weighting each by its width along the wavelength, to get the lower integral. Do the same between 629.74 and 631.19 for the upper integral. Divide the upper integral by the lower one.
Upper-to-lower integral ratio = 1.18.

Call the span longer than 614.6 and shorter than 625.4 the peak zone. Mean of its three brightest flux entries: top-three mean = 115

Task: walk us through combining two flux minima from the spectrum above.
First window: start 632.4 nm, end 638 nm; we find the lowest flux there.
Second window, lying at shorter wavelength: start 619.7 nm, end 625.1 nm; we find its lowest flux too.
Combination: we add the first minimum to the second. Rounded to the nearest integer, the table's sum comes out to 179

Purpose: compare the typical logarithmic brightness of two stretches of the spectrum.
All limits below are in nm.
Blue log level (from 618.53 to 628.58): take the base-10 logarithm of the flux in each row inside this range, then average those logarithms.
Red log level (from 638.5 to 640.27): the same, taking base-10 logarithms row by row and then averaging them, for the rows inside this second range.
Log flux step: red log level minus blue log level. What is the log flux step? 0.13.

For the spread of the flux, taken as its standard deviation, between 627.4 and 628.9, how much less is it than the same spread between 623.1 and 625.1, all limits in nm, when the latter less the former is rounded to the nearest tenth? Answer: 1.4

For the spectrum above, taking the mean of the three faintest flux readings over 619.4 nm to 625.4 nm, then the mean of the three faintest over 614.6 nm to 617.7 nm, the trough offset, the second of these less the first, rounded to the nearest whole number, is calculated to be 0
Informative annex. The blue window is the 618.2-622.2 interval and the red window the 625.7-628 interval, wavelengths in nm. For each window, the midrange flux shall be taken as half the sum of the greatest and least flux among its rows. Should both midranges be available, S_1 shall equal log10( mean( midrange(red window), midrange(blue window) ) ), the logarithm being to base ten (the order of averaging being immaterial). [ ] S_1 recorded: 1.93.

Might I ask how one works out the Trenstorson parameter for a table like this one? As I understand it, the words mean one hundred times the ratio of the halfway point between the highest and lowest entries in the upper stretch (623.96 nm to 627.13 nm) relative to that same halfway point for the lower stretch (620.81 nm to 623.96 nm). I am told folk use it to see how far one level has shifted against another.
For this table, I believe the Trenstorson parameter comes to 102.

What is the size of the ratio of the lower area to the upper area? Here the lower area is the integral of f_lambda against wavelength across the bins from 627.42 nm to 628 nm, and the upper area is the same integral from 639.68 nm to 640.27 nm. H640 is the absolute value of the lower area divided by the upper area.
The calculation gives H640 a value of 0.72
